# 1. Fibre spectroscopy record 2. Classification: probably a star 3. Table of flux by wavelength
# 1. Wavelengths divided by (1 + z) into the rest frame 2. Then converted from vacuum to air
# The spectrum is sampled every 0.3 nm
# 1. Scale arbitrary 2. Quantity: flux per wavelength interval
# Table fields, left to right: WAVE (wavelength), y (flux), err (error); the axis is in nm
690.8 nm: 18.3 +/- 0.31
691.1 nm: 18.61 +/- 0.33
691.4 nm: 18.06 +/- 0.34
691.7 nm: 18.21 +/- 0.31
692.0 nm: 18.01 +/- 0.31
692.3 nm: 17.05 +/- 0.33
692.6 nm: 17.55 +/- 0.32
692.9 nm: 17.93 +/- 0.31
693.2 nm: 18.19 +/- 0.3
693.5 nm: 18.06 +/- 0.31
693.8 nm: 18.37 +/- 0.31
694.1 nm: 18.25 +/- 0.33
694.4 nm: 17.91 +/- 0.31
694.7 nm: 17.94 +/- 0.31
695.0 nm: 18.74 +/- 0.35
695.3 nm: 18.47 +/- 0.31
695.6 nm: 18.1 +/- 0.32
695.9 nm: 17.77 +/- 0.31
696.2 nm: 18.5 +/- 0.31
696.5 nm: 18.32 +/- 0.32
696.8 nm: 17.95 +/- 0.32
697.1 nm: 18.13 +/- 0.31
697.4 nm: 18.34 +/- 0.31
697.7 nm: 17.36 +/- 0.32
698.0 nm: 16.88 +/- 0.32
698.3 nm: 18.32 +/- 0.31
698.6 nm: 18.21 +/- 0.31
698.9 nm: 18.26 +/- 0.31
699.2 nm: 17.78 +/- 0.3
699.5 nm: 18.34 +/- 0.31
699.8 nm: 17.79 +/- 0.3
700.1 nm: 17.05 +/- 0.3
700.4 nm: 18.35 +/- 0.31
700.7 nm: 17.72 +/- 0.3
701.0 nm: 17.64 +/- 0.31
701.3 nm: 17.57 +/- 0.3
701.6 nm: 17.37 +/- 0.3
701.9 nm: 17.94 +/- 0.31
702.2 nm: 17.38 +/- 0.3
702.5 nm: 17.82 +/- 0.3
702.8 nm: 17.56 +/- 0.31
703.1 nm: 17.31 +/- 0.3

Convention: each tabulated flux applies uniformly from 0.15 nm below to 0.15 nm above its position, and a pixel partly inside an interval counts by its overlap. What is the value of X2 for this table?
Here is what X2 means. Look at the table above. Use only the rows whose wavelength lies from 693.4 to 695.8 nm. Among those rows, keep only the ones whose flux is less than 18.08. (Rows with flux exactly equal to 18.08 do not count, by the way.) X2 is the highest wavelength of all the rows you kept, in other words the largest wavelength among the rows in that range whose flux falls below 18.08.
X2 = 694.7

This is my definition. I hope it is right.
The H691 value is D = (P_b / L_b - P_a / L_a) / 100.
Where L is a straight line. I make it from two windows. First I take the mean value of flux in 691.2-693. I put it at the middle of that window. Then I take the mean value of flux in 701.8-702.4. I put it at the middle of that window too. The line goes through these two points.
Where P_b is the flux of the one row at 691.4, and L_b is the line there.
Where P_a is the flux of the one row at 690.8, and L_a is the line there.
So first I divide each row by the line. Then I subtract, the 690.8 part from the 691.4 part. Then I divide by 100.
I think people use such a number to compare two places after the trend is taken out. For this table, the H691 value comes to -0.0001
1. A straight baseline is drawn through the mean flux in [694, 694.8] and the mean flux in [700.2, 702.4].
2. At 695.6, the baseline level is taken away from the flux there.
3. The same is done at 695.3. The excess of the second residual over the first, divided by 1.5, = 0.24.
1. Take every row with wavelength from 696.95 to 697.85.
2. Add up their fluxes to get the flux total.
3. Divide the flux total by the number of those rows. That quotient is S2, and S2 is 17.9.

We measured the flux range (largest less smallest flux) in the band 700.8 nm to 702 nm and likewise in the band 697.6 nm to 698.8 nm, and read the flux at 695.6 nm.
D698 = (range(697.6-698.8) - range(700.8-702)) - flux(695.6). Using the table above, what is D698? -17.2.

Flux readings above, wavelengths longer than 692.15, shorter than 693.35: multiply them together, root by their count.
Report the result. 17.7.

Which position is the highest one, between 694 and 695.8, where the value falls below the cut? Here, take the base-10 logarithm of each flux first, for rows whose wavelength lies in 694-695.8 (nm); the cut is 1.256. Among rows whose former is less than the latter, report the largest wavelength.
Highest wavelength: 694.7 nm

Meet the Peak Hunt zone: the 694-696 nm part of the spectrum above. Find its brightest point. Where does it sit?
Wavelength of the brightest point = 695.0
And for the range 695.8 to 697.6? 696.2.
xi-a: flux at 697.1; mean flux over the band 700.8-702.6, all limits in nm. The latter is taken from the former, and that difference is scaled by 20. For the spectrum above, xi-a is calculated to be 10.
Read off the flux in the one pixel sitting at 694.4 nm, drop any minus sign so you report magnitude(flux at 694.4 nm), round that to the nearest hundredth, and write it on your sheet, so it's 17.91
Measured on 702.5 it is 17.82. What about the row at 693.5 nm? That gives 18.06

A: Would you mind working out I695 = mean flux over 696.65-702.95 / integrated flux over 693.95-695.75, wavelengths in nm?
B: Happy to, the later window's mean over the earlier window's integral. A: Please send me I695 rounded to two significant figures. 0.54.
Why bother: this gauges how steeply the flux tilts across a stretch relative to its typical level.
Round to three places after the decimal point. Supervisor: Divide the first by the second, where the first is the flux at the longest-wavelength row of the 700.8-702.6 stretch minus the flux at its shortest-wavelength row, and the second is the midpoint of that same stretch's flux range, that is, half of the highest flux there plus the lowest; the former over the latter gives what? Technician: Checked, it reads 0.010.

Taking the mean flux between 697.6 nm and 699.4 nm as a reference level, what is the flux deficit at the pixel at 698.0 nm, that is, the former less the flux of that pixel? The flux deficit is 0.9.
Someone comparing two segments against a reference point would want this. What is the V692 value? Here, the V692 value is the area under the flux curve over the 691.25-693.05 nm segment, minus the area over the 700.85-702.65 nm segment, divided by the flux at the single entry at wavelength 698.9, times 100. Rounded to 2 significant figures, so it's 1.8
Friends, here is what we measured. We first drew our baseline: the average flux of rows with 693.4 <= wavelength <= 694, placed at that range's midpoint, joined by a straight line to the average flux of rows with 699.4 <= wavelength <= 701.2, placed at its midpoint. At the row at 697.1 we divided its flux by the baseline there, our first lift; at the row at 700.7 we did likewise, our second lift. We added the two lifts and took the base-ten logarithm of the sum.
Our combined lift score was 0.302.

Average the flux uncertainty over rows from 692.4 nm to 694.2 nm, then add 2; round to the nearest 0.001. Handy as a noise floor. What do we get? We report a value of 2.313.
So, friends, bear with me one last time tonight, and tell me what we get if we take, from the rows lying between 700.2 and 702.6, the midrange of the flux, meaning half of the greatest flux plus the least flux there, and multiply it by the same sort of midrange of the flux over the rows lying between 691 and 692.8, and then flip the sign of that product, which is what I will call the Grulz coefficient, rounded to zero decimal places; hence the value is -318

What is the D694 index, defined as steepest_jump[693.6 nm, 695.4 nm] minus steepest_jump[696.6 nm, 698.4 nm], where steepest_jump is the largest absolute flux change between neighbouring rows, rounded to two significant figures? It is -0.64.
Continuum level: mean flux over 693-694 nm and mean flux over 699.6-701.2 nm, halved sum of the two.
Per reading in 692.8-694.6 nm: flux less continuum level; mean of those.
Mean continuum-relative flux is 0.16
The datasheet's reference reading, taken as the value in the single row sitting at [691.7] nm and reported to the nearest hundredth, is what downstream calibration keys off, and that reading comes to 18.21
